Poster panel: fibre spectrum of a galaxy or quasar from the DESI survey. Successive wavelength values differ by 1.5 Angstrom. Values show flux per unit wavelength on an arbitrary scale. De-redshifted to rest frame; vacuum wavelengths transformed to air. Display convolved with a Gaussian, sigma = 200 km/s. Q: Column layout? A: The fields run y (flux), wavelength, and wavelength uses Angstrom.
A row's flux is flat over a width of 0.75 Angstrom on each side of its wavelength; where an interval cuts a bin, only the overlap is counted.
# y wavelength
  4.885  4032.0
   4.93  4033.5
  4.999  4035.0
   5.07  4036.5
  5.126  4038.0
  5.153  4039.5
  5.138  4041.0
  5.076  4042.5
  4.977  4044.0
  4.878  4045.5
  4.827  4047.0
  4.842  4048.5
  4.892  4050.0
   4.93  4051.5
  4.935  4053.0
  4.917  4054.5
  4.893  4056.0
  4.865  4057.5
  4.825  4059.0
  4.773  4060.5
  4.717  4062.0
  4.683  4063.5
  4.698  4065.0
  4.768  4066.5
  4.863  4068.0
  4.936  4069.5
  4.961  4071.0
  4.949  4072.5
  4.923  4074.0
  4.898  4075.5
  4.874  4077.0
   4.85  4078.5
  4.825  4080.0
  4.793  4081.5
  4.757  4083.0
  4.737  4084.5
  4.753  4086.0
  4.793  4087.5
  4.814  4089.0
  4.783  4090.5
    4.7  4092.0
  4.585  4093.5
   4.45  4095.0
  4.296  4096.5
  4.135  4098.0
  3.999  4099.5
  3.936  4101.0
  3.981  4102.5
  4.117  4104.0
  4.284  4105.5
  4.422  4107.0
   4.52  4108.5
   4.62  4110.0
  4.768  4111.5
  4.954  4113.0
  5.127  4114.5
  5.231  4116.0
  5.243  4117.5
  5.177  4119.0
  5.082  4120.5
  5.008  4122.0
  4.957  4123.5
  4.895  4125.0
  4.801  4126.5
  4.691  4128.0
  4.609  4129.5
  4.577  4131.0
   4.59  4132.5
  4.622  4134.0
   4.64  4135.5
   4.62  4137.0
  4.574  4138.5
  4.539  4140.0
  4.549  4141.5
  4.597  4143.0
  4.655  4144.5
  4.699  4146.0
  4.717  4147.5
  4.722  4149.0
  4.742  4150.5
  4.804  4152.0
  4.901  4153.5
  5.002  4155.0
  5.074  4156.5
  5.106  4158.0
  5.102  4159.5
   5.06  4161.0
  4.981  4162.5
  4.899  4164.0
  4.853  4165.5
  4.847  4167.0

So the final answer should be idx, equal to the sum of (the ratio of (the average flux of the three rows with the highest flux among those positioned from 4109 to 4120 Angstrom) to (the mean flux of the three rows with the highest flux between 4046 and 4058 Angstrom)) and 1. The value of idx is 2.059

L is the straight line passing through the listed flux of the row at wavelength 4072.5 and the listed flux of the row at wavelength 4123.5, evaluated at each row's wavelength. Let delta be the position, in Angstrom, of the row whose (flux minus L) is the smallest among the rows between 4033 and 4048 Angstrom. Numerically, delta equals 4047.0 Angstrom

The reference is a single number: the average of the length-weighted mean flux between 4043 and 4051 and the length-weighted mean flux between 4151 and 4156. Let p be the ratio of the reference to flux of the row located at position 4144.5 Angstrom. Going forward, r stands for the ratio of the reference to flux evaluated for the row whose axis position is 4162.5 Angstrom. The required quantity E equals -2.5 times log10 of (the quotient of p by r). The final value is -0.07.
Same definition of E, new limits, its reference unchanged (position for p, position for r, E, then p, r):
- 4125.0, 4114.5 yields -0.05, 1.00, 0.96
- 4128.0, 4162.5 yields -0.07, 1.04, 0.98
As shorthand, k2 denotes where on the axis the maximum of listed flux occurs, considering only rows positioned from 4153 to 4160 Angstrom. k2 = 4158.0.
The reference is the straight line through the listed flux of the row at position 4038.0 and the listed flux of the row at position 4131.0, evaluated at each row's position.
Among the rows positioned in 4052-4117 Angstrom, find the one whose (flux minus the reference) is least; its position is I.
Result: 4101.0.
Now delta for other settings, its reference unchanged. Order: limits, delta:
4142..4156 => 4143.0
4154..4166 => 4165.5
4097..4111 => 4101.0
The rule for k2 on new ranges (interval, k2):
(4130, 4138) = 4135.5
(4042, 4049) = 4042.5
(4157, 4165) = 4158.0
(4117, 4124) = 4117.5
